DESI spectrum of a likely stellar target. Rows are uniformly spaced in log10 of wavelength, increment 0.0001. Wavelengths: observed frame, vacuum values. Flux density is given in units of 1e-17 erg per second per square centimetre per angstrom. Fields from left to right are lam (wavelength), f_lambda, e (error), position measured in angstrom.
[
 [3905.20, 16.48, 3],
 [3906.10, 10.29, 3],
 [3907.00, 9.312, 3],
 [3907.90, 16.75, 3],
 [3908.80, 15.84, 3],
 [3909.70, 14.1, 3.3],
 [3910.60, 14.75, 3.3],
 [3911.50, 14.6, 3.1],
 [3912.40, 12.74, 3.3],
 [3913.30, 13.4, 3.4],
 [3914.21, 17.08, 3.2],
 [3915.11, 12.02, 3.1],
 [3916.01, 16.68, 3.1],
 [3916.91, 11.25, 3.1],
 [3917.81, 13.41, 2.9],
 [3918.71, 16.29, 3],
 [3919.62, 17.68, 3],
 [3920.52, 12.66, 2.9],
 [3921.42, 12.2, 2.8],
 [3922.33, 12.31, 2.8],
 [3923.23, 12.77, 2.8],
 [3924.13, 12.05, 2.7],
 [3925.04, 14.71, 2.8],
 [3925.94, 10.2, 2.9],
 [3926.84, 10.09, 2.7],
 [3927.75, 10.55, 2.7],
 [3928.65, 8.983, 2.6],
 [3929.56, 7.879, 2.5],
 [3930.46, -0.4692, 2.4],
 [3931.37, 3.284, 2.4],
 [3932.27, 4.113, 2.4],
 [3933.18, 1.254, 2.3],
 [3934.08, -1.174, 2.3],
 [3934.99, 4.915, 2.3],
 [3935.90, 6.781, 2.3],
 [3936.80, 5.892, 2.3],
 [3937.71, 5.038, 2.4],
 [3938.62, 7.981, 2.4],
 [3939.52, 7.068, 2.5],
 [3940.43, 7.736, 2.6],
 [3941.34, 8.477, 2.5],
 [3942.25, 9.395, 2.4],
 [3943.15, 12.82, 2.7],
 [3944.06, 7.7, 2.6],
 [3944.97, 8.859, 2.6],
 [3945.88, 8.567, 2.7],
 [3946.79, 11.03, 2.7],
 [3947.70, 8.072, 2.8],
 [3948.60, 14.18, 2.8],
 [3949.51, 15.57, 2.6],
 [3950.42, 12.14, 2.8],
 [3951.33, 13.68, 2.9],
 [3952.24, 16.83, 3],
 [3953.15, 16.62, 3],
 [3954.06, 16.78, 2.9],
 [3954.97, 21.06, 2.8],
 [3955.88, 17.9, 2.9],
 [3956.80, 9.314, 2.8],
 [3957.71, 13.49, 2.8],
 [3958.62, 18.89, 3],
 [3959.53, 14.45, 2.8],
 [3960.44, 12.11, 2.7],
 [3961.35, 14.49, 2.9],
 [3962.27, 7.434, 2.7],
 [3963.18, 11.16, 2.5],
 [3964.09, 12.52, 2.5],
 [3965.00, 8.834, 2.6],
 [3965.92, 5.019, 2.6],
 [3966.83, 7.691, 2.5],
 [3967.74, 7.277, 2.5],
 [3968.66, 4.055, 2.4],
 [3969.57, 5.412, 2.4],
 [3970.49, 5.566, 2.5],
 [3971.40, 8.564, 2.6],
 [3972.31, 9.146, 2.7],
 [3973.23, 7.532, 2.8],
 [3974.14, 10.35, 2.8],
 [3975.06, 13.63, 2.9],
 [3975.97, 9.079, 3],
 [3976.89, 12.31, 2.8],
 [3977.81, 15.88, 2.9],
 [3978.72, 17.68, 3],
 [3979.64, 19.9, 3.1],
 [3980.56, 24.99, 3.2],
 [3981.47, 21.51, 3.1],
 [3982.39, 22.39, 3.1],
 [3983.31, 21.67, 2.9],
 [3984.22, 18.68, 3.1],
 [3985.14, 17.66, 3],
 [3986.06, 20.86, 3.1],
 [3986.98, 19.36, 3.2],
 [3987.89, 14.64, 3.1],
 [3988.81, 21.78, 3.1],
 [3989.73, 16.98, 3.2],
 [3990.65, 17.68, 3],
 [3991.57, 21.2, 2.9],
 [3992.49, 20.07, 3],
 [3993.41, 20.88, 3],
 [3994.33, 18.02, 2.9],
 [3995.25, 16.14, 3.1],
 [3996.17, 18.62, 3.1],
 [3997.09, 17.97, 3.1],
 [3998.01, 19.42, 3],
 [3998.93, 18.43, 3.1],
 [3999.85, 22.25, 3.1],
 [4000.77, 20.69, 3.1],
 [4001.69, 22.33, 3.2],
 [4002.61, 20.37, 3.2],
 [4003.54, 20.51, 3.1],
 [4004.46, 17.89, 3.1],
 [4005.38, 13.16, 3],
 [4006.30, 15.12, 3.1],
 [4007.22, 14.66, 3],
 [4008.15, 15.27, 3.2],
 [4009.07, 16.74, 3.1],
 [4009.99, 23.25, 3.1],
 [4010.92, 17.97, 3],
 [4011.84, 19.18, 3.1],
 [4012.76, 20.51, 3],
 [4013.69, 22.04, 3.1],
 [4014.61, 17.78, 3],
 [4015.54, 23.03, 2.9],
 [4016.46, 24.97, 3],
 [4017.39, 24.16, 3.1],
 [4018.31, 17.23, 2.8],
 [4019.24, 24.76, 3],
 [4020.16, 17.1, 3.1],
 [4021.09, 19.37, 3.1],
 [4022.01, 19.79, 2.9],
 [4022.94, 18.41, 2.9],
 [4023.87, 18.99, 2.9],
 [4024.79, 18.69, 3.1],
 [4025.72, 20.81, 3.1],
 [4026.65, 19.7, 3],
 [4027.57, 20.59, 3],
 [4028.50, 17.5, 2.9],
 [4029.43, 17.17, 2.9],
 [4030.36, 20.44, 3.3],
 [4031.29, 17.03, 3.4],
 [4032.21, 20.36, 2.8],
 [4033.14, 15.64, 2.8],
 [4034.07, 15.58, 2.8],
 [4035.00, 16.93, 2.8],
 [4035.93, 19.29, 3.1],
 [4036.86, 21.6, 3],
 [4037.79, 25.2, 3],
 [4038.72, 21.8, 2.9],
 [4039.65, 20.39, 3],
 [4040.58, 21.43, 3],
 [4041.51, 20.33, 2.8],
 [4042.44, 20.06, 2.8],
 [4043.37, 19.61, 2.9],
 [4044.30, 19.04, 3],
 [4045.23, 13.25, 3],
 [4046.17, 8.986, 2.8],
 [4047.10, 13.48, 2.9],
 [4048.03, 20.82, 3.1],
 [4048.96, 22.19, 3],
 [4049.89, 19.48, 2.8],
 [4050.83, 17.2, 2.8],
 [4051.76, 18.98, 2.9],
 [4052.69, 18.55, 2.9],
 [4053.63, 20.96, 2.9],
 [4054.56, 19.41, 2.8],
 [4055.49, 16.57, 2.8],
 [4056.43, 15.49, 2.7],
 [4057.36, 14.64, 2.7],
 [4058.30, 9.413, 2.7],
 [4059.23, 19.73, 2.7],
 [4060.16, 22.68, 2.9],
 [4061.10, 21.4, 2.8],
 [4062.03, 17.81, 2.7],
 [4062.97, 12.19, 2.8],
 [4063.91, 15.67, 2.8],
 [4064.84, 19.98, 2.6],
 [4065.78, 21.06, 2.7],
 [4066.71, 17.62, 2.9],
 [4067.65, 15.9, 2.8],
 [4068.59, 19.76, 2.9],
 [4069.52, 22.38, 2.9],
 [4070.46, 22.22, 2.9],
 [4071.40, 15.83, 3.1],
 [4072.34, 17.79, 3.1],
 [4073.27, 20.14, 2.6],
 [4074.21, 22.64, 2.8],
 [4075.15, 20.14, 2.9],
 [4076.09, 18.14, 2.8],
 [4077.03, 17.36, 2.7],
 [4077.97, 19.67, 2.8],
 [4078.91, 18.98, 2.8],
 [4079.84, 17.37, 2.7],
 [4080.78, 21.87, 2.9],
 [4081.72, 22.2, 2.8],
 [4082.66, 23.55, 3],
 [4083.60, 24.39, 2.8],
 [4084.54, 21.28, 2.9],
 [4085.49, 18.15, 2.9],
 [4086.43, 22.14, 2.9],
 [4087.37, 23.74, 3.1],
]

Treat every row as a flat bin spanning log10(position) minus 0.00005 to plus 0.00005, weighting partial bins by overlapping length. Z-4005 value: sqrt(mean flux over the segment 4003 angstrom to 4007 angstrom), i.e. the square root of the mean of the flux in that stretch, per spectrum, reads 4.08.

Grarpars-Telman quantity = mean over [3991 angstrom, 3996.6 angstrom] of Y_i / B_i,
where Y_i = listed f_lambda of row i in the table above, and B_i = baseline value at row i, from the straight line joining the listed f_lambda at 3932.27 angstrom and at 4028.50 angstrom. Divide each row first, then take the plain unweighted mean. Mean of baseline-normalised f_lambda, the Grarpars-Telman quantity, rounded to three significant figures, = 1.51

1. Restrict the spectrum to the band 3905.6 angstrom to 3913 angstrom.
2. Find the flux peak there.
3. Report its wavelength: 3907.90 angstrom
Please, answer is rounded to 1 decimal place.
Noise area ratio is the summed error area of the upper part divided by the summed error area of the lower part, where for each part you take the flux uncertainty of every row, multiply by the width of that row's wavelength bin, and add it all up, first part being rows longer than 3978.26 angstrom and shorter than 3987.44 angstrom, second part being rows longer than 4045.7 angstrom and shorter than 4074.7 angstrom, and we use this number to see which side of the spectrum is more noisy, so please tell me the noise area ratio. 2.9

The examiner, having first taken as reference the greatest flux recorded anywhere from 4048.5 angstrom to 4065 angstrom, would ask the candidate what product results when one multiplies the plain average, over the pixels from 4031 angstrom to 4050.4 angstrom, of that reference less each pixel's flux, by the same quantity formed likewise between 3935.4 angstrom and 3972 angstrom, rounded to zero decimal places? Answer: 48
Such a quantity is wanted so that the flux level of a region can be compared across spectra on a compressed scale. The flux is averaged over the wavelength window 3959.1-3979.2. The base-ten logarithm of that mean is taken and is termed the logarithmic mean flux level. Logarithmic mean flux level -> 1.00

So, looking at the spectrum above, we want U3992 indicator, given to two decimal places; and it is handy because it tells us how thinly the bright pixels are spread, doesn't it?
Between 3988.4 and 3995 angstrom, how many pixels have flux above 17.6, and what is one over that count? 0.17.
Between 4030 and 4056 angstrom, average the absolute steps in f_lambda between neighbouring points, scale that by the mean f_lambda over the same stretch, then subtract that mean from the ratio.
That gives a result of -18.6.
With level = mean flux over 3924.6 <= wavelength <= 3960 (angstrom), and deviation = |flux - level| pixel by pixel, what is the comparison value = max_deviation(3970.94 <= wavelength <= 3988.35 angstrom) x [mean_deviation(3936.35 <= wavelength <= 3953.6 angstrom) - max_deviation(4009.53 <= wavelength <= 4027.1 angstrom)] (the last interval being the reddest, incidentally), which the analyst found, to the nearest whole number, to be -178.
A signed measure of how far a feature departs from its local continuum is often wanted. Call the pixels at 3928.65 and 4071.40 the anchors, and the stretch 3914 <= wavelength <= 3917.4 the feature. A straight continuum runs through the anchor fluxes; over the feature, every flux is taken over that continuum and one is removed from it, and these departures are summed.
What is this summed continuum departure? 2.8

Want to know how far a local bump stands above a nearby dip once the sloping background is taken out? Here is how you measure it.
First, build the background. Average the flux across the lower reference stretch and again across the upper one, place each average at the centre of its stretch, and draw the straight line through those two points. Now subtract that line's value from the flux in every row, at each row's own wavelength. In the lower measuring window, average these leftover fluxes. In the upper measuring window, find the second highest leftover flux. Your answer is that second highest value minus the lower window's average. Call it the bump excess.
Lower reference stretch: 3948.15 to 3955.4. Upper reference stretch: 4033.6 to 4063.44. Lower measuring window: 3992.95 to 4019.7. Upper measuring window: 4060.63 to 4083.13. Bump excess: 2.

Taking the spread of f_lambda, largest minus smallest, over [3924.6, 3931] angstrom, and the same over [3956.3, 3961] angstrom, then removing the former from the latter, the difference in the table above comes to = -5.6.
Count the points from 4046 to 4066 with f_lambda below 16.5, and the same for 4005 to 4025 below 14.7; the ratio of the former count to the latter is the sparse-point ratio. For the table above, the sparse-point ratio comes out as 3.5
